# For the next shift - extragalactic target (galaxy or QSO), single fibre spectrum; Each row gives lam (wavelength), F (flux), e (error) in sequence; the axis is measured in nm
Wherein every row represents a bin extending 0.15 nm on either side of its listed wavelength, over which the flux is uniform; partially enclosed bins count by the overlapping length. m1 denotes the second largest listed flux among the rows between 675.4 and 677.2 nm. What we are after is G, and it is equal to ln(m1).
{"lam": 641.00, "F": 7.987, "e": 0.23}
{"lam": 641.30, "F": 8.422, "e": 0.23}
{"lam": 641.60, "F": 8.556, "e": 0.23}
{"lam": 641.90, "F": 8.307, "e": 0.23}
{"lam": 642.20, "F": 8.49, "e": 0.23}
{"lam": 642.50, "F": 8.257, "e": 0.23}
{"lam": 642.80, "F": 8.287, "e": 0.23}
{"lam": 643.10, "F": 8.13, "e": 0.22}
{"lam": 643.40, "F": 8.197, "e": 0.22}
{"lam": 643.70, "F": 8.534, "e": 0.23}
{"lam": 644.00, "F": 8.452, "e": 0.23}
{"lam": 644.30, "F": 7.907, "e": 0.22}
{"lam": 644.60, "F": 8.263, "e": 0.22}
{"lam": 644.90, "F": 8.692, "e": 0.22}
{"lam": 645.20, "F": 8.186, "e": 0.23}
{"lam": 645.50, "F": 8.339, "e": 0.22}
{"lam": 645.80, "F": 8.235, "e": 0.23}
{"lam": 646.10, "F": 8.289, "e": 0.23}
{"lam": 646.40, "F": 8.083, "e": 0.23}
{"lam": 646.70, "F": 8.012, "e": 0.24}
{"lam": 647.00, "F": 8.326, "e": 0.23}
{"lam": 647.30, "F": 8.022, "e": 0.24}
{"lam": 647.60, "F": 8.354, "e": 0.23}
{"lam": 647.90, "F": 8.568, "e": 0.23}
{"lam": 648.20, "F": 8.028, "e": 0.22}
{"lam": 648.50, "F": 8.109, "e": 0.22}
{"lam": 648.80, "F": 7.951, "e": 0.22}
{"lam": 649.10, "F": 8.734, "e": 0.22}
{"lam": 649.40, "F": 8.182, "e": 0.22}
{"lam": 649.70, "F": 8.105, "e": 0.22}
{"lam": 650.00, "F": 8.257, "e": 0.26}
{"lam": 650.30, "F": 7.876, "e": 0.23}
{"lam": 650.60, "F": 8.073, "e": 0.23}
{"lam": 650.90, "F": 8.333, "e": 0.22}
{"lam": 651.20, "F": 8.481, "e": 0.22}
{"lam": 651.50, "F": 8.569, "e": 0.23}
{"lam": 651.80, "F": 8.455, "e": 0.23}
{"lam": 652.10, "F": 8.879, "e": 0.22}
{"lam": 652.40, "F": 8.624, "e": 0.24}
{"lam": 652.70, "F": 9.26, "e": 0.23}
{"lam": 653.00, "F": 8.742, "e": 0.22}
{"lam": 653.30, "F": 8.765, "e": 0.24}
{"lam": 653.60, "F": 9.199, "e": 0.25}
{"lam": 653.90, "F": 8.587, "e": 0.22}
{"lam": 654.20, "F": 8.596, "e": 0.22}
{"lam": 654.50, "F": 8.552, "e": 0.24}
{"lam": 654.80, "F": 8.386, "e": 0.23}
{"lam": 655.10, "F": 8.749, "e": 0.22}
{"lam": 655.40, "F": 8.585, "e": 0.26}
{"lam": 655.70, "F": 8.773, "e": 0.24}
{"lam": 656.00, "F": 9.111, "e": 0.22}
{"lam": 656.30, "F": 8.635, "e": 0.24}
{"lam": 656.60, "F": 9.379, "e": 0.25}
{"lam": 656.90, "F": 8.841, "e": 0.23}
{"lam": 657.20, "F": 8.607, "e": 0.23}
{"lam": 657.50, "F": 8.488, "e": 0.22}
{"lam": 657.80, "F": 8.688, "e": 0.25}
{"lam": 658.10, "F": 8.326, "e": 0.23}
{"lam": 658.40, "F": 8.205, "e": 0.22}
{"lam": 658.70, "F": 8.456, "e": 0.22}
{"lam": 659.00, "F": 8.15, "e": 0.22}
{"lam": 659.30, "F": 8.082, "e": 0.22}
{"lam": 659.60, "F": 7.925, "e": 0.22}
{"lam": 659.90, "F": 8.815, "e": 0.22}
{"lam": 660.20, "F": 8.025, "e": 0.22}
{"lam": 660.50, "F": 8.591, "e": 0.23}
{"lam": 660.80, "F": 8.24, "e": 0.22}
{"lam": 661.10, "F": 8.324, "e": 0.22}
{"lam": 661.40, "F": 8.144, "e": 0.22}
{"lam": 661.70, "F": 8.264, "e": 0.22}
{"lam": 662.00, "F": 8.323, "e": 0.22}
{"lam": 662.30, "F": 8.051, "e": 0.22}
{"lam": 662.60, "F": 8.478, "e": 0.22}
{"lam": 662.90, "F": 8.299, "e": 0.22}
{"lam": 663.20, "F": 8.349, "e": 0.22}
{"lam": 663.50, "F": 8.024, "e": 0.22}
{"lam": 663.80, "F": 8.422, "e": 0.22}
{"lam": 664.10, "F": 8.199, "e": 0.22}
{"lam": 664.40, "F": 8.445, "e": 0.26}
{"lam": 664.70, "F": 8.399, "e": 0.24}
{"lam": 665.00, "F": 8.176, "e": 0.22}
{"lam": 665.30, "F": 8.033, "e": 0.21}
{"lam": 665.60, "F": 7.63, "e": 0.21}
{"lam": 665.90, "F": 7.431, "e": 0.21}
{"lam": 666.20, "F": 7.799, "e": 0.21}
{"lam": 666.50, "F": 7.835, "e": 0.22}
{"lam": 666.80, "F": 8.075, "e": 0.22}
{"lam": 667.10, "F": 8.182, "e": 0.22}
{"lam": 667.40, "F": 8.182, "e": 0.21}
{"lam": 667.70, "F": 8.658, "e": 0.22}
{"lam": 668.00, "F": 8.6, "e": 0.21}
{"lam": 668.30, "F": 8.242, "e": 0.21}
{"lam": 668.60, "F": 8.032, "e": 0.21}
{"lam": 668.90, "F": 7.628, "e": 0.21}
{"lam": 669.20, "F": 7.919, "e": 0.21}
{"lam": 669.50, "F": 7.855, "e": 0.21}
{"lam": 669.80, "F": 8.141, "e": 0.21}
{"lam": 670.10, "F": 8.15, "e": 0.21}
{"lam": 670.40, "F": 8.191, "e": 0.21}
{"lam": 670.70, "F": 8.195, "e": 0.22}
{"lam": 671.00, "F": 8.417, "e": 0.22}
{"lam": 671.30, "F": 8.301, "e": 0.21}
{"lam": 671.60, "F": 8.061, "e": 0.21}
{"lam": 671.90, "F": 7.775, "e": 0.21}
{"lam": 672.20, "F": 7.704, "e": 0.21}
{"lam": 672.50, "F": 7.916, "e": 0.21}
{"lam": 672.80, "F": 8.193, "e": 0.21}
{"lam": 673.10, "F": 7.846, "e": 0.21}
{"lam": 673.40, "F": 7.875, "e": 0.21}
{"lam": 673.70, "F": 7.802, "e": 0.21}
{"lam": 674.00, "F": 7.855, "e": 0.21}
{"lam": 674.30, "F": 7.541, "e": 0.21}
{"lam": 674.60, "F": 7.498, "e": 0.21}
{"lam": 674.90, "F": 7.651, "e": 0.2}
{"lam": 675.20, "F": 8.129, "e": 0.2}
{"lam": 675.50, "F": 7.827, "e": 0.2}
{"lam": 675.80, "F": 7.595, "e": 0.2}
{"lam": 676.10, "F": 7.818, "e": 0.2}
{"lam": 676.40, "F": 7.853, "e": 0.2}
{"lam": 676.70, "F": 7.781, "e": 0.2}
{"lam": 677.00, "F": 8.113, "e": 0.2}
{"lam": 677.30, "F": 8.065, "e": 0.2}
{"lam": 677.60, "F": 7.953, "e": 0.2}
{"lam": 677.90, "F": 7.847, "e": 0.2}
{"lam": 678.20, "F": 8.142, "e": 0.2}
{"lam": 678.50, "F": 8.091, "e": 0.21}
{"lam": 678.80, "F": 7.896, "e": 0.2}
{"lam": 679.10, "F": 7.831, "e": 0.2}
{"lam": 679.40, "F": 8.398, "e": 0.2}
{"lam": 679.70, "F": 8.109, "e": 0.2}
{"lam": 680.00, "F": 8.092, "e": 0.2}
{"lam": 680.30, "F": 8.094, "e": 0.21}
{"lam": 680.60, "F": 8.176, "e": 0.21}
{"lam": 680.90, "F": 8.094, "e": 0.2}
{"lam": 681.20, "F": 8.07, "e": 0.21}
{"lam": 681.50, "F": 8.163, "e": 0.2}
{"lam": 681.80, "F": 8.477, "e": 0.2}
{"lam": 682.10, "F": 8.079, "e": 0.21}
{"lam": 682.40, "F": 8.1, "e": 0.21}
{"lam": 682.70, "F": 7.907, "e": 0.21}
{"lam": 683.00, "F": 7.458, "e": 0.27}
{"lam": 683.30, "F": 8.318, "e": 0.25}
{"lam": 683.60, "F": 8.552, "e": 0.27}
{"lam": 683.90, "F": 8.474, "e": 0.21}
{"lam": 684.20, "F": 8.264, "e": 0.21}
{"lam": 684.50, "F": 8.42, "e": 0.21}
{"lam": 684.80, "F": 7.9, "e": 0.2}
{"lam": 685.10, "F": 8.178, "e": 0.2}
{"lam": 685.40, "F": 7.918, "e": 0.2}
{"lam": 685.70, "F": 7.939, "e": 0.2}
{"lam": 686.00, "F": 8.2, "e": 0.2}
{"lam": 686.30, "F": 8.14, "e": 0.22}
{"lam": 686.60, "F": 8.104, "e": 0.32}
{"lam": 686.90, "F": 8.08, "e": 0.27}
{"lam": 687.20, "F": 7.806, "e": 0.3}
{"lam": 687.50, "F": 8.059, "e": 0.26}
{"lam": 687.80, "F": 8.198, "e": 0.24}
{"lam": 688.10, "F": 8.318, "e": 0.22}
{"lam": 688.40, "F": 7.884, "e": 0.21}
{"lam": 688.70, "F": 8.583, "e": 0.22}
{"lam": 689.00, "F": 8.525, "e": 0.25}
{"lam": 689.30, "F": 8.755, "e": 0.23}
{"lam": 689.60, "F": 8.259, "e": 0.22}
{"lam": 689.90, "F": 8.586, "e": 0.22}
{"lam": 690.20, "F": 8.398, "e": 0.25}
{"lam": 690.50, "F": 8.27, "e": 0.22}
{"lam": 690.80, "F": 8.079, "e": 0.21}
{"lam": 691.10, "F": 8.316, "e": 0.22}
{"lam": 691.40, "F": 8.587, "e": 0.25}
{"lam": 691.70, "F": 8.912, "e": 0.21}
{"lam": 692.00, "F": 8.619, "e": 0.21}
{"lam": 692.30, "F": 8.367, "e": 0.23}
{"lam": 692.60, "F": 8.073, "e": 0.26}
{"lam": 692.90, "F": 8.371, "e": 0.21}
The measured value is 2.061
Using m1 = 7.853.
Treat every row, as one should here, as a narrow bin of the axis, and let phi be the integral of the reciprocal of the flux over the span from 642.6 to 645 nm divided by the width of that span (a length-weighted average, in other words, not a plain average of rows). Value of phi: 0.121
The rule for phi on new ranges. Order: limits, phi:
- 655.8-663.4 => 0.119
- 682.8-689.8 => 0.122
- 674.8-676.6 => 0.128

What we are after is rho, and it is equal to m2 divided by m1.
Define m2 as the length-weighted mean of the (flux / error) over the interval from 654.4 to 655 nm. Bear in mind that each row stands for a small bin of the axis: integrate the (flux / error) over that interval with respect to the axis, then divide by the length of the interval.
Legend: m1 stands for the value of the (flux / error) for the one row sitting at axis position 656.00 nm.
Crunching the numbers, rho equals 0.88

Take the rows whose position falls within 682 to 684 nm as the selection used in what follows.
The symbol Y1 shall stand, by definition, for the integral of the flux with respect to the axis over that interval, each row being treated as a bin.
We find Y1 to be 16.2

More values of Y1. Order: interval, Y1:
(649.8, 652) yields 18.3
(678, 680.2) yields 17.8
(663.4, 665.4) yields 16.5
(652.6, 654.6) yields 17.6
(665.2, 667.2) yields 15.7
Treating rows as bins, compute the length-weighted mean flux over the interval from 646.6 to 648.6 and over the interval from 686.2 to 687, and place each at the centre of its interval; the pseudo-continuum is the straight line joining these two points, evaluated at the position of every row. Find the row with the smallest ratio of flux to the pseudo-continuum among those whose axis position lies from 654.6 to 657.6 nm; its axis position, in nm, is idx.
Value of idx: 654.80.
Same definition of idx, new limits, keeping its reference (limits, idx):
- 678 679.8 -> 679.10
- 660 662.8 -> 660.20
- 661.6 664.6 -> 663.50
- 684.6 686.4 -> 684.80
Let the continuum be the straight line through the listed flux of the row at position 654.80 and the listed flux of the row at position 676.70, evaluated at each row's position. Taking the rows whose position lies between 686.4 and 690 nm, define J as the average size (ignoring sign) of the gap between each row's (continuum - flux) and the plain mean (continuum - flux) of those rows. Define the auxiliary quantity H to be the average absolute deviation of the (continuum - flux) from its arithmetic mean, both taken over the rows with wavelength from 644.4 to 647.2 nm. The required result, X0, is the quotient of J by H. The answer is 2.07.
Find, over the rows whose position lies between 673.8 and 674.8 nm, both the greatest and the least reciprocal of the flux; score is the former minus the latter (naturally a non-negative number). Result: 0.006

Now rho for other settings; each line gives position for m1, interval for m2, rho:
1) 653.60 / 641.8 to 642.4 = 0.99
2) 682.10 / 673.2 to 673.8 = 0.97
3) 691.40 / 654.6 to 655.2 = 1.10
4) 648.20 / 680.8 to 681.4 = 1.08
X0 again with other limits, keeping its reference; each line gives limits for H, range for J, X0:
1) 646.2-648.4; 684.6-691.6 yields 1.30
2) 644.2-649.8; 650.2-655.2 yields 1.47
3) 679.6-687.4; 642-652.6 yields 1.24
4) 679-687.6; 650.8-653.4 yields 1.25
